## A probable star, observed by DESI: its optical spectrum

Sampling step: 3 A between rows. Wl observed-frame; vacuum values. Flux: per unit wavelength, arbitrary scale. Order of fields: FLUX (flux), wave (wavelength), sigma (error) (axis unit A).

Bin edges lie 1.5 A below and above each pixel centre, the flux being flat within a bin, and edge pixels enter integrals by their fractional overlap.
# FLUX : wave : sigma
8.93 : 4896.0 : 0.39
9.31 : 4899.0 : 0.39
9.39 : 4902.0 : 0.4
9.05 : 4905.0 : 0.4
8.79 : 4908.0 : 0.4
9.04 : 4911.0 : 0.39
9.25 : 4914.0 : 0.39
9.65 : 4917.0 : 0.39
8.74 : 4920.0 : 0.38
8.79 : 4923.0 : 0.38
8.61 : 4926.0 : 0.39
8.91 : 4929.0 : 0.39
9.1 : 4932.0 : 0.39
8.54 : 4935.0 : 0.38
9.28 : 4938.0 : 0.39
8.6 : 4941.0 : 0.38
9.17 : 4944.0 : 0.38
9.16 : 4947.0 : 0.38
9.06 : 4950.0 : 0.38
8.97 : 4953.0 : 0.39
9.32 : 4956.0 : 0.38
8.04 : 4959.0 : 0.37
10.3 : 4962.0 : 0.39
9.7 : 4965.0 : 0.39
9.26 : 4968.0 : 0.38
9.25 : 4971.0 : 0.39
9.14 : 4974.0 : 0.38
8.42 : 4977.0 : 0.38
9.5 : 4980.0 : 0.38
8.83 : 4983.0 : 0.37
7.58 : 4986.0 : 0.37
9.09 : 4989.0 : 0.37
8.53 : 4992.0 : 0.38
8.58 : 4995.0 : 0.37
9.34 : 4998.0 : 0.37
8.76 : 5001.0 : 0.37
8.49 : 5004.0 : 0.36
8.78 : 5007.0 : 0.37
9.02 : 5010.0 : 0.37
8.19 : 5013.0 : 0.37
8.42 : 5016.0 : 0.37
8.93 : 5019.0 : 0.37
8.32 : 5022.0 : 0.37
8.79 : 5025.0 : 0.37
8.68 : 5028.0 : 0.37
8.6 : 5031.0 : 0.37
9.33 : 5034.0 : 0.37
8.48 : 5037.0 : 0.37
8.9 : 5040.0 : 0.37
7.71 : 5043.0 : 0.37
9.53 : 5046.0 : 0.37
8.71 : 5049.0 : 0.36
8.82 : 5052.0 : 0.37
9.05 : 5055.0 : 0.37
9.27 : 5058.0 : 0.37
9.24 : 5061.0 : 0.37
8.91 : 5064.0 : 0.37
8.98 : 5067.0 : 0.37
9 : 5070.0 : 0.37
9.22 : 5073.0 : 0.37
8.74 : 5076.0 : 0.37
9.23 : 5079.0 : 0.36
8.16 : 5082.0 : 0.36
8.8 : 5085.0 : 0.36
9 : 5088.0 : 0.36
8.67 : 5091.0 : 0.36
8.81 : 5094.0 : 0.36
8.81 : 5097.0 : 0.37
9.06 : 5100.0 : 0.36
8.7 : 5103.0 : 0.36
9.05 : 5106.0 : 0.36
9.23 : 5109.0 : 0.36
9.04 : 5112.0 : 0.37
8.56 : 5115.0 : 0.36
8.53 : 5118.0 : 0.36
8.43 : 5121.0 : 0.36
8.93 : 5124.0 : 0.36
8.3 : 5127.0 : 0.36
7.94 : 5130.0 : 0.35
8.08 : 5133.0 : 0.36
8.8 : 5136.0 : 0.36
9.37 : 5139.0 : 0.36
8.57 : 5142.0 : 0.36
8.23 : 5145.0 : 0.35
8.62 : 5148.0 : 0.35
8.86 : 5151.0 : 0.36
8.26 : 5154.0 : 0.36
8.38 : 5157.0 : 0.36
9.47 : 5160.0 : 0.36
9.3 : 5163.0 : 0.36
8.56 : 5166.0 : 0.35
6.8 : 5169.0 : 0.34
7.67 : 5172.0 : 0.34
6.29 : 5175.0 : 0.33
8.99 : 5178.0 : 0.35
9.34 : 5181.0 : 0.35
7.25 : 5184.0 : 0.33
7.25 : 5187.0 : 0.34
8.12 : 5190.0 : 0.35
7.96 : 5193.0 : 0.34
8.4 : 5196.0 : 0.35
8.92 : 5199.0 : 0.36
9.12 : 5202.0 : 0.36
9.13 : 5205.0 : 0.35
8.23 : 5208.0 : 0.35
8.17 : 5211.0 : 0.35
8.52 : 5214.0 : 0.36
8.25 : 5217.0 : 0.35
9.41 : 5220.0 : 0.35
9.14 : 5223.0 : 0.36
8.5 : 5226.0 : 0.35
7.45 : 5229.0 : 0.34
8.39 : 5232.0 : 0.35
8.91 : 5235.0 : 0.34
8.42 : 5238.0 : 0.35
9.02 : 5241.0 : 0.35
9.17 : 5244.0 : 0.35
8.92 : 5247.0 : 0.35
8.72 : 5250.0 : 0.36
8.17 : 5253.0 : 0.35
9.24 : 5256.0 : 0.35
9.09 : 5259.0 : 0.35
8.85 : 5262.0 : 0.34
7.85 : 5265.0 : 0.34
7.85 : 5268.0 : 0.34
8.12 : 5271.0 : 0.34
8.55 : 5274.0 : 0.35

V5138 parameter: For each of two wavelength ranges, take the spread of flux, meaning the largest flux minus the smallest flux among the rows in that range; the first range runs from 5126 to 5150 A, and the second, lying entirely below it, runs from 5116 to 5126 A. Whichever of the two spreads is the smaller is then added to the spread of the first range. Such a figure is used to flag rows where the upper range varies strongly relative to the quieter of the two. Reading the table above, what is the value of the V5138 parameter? 1.9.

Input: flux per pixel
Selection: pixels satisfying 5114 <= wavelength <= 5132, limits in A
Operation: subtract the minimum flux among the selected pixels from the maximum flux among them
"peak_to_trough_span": 1.0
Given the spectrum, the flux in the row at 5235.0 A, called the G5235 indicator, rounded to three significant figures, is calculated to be 8.91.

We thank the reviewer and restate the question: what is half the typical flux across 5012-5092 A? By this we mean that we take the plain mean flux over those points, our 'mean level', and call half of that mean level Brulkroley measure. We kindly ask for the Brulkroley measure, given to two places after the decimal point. 4.40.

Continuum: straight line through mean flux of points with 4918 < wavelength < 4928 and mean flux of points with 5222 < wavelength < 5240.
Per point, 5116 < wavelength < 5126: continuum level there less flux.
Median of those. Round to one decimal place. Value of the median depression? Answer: 0.0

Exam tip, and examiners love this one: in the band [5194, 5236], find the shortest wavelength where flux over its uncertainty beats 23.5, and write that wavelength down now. 5196.0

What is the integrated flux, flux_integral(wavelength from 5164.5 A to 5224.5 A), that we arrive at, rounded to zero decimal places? 497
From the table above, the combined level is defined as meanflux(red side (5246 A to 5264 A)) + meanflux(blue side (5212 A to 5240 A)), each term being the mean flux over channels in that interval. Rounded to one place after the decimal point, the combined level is 17.4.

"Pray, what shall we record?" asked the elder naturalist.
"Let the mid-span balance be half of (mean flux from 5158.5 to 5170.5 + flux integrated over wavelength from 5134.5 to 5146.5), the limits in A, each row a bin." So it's 56.7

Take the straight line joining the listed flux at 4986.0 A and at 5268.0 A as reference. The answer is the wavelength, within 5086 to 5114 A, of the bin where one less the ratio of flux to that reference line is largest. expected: 5091.0 A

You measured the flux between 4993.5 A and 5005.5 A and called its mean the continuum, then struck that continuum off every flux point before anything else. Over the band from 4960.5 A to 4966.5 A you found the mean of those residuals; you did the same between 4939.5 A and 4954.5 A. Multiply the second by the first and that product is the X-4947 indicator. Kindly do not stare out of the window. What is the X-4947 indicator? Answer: 0.24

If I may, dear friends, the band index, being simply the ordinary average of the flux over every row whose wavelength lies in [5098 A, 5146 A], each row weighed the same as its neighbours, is 8.68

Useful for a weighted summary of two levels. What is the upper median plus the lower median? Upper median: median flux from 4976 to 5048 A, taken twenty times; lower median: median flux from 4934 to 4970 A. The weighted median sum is 184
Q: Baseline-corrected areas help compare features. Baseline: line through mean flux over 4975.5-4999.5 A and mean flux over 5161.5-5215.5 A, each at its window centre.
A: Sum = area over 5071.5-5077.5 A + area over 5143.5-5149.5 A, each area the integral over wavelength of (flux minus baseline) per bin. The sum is 3.4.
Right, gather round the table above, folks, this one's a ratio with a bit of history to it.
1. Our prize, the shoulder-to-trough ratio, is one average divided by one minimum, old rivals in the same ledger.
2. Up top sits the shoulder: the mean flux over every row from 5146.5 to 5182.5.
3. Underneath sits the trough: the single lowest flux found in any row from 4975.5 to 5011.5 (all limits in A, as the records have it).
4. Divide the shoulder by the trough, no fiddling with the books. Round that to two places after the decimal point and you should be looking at 1.11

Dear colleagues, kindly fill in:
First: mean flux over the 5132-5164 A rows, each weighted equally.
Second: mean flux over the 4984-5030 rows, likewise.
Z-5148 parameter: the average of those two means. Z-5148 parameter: 8.68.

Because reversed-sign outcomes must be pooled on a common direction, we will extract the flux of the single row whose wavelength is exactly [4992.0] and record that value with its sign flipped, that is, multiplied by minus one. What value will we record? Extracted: -8.5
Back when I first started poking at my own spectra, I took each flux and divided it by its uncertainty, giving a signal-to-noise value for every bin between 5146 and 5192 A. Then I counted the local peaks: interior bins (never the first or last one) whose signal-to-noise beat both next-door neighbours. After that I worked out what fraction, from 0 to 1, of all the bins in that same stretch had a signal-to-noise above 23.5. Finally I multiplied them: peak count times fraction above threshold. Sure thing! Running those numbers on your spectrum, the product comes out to 1.4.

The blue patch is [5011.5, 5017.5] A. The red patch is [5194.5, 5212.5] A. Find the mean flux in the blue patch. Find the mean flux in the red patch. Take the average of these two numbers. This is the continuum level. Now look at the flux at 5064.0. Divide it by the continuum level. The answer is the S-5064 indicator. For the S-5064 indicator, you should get 1.05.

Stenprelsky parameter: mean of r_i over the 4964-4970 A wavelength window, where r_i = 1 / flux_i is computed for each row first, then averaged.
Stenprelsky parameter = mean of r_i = 0.106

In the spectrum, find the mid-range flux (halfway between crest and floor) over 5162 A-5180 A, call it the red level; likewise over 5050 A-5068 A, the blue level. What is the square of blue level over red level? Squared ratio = 1.35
